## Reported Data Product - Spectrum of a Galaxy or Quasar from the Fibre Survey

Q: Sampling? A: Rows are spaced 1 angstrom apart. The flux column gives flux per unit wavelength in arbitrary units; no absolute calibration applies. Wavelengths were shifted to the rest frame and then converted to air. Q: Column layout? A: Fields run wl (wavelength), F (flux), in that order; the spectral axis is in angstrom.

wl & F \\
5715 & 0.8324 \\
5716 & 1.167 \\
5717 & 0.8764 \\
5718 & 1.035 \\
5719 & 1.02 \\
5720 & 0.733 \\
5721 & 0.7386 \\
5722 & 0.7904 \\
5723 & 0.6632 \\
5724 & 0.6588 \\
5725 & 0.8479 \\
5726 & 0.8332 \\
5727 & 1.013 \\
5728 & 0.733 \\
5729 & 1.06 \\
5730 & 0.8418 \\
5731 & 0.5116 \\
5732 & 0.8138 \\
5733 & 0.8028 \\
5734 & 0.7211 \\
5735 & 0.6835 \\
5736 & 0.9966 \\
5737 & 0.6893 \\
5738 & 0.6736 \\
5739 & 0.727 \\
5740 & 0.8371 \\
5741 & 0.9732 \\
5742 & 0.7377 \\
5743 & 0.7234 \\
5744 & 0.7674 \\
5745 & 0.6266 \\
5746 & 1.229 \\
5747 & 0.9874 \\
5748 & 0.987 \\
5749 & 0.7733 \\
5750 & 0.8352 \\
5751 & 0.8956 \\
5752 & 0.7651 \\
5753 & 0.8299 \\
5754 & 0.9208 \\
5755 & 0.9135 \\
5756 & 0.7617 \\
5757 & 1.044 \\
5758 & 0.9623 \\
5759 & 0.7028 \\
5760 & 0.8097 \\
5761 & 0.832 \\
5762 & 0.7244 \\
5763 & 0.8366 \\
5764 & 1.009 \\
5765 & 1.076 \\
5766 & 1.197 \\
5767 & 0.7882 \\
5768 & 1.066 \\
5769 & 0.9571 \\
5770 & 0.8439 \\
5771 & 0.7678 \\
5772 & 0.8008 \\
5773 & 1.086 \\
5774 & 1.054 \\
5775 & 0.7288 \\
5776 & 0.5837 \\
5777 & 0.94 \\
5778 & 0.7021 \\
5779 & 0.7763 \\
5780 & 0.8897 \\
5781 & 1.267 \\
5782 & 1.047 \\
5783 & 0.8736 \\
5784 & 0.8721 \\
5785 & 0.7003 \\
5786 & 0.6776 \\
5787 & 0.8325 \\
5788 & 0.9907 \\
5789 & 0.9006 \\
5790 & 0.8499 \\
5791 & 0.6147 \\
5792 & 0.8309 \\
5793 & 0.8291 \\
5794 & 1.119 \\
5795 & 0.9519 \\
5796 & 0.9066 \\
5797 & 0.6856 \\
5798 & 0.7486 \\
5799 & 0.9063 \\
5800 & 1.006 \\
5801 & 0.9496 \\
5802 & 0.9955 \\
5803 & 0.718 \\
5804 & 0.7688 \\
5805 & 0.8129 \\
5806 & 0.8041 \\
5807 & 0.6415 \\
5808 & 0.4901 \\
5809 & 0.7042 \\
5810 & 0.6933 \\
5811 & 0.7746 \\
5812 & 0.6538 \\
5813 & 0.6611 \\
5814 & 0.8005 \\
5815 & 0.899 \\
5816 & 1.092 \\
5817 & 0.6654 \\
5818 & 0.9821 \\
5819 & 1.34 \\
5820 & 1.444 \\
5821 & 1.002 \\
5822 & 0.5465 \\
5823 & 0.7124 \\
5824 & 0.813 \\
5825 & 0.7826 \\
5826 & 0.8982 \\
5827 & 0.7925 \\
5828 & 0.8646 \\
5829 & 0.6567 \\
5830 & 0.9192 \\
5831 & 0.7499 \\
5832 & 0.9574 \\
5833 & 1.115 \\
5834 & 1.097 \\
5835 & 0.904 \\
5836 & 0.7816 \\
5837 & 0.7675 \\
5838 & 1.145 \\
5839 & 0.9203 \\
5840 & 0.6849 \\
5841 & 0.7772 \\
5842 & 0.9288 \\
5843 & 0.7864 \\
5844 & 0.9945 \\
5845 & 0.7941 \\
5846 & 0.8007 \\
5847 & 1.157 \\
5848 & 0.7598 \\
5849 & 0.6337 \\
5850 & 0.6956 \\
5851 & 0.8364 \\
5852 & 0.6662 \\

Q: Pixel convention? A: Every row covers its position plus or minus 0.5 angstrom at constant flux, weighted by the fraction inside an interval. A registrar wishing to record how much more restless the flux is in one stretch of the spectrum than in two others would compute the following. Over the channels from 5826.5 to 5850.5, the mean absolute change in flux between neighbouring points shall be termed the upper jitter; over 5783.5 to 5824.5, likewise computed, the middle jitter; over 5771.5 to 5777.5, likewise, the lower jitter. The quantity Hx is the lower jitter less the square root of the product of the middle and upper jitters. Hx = 0.065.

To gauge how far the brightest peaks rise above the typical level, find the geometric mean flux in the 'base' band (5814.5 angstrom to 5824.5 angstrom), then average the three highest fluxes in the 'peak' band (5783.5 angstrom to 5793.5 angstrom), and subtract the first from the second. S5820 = 0.01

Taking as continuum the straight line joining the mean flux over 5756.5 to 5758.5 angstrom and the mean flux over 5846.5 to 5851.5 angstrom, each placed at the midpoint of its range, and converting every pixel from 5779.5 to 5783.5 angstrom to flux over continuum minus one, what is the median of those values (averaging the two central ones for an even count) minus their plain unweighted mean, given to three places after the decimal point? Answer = -0.054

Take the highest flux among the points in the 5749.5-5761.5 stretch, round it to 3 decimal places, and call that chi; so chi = 1.044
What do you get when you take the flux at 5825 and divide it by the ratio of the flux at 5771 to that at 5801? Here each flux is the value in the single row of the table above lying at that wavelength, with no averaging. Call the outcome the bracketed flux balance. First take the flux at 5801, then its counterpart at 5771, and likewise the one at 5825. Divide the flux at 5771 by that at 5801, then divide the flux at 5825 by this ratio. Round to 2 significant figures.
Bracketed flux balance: 0.97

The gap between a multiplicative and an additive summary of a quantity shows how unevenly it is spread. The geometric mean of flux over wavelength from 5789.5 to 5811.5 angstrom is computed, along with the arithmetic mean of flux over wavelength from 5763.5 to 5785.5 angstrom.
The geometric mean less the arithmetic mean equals -0.11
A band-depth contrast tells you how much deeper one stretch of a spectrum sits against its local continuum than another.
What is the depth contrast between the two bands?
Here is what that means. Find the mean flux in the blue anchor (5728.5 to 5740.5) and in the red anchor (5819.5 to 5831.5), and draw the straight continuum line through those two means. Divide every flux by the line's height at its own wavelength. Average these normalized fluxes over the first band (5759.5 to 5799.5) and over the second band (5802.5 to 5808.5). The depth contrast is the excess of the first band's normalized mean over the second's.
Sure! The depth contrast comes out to 0.23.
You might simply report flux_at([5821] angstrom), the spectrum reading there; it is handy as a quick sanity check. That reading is 1.002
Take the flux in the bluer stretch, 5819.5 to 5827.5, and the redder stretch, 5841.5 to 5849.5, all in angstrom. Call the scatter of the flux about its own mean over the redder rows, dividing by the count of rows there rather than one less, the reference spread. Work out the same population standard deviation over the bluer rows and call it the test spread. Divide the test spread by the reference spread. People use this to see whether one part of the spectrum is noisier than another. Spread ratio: 1.63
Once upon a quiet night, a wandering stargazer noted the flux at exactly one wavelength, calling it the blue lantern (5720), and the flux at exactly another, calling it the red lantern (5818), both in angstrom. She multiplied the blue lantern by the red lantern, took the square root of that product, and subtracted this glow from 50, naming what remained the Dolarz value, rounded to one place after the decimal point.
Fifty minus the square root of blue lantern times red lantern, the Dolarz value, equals 49.2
